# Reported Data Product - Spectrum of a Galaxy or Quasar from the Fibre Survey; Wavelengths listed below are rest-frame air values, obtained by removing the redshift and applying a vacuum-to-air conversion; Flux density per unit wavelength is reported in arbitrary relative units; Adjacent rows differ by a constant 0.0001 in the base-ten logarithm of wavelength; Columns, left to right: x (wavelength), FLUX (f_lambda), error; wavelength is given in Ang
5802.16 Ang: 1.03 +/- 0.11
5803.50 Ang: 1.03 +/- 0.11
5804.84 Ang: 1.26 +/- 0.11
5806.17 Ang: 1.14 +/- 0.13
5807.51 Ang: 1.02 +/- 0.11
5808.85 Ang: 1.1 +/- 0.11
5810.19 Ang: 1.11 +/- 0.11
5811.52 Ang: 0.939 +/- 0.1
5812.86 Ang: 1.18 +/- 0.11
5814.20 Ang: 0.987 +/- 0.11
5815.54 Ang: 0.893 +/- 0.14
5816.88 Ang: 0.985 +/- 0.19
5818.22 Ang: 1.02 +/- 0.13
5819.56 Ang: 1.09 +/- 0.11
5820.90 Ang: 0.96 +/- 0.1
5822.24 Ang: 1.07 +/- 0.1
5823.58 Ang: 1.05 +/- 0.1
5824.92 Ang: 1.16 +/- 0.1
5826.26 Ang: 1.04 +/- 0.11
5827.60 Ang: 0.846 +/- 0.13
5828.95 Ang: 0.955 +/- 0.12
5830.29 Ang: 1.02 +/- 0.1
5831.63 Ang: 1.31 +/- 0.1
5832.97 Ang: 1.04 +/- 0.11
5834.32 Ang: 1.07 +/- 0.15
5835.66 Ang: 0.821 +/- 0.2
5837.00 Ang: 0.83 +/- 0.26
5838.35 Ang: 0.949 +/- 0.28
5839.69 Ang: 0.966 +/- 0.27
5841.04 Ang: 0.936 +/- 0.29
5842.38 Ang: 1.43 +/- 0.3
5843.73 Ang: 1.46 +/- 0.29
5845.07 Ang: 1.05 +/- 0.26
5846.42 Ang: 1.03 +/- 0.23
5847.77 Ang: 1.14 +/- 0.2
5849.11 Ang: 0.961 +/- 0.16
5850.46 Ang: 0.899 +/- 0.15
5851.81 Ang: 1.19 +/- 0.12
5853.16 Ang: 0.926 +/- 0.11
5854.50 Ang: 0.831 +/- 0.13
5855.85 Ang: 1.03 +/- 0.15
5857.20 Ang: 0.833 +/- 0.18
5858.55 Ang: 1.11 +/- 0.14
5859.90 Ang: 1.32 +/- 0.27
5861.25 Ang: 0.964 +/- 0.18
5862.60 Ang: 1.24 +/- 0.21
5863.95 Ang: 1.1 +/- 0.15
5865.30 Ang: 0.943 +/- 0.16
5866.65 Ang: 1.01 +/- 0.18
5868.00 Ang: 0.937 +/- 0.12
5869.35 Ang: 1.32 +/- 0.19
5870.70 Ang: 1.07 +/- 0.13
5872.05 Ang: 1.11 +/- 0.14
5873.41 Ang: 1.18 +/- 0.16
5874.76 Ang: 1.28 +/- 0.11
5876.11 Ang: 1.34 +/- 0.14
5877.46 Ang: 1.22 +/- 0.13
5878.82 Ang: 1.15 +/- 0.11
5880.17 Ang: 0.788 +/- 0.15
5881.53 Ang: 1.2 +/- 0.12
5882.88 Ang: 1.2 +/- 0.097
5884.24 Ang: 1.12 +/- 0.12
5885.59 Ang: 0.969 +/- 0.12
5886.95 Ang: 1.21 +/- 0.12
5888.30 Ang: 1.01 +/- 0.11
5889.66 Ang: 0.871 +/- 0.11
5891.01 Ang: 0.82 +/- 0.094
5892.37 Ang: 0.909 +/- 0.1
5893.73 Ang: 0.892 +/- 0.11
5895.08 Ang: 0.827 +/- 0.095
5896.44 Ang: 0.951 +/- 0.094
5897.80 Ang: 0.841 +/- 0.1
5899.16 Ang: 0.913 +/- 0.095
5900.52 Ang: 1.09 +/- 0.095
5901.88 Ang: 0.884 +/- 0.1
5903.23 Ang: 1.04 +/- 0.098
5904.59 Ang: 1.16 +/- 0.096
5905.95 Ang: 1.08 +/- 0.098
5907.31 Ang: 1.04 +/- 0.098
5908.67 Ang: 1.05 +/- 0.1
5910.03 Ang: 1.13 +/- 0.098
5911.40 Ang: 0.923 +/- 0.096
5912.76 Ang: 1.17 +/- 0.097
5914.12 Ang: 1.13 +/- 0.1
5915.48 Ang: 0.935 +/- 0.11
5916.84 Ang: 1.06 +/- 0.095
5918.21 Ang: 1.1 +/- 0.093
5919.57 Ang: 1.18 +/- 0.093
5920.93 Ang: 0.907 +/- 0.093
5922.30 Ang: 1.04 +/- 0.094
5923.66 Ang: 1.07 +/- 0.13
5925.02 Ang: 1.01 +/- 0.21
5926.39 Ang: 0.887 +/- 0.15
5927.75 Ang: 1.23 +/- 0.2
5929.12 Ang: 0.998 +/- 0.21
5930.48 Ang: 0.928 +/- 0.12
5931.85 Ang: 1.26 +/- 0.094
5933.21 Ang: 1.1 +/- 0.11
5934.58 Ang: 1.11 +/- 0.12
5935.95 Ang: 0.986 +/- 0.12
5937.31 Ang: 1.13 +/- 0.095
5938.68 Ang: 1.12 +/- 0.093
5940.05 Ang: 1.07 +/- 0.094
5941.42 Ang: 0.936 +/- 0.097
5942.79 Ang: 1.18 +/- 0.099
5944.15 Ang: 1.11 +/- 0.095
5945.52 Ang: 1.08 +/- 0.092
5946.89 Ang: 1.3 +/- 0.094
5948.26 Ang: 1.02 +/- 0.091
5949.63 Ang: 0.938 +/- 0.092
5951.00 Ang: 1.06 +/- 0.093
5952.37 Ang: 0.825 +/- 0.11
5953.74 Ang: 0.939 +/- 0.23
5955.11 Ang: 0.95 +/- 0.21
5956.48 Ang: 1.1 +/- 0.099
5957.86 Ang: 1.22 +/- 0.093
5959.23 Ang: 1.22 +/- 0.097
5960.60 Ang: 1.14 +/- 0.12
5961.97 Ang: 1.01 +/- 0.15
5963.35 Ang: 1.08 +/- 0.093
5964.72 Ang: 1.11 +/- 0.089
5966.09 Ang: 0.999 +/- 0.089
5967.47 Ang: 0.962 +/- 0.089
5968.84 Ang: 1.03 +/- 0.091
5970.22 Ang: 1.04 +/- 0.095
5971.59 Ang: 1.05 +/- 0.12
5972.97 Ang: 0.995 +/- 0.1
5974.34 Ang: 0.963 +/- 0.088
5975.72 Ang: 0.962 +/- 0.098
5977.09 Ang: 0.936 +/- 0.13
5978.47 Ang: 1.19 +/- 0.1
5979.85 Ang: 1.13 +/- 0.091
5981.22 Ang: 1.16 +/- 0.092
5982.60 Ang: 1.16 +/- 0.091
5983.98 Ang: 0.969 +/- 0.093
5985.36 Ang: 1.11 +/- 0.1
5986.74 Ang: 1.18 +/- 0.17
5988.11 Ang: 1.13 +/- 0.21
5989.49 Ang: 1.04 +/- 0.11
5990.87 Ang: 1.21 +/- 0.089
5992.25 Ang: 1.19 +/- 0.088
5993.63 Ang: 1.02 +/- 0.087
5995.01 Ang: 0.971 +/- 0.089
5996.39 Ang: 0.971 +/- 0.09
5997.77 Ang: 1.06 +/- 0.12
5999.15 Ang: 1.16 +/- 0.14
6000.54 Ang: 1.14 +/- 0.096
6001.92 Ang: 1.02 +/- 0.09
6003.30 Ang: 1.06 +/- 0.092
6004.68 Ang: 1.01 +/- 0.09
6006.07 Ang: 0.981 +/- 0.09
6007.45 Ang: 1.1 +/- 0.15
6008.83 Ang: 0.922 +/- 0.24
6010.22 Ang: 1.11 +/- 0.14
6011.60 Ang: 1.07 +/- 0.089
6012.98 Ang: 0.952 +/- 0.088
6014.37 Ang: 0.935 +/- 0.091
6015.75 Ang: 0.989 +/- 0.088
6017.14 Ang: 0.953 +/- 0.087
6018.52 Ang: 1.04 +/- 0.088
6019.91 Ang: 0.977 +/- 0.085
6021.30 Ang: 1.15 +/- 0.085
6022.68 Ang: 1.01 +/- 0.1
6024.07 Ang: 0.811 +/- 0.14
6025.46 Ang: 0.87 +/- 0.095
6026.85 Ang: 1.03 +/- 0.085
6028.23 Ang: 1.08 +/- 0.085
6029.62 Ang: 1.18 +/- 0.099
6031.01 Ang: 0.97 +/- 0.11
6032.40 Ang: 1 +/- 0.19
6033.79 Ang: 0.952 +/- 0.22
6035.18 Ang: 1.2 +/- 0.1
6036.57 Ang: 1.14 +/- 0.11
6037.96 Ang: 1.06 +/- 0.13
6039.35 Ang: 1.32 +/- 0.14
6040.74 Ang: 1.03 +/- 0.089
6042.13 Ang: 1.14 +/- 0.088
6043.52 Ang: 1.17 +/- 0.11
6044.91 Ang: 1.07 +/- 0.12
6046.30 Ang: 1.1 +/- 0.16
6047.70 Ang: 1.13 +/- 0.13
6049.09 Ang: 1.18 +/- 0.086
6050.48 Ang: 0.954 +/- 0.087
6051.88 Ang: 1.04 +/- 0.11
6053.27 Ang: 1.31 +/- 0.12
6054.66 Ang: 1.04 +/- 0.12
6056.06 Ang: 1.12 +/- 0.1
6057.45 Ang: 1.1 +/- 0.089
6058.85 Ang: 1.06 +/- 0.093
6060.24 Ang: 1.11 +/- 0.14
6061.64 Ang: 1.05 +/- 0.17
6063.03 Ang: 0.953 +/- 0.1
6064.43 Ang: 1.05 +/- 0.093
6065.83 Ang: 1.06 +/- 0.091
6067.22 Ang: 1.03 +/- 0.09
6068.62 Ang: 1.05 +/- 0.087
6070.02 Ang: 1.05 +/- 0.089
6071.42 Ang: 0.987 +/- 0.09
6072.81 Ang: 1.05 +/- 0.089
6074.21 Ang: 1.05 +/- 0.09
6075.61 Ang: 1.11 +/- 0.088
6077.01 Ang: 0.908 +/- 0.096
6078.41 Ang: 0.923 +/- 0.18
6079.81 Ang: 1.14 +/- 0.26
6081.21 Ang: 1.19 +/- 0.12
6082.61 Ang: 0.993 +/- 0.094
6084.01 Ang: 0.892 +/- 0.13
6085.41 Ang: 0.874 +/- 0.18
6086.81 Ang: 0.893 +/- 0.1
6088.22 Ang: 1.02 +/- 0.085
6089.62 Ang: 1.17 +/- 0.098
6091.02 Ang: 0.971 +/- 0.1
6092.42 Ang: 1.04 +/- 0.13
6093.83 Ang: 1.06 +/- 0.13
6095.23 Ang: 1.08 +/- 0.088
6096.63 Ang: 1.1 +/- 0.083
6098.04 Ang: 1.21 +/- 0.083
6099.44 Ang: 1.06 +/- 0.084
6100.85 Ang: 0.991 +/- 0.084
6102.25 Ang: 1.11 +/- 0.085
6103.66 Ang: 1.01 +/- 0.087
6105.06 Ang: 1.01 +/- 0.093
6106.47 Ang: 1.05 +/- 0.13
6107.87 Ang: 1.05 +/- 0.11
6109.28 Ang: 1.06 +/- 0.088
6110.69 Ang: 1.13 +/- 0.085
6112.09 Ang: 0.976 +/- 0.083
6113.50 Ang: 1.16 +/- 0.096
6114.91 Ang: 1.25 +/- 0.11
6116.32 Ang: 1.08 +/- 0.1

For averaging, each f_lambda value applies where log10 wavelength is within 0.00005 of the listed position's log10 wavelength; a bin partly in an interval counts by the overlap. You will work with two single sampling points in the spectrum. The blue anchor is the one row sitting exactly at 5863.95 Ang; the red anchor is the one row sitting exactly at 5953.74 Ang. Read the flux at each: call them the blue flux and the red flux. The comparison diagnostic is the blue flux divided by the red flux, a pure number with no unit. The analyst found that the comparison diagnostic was 1.17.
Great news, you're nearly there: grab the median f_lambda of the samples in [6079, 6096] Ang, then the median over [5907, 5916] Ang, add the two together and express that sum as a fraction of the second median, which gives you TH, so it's 1.98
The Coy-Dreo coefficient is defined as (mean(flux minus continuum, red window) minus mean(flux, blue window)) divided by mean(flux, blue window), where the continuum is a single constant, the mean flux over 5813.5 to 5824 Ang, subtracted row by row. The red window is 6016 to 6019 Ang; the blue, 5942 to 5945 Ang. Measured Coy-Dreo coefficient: -1.01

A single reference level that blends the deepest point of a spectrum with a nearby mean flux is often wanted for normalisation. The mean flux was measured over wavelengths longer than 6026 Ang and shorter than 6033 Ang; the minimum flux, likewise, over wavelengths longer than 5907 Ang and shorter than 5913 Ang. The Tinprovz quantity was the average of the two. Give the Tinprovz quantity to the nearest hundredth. 0.99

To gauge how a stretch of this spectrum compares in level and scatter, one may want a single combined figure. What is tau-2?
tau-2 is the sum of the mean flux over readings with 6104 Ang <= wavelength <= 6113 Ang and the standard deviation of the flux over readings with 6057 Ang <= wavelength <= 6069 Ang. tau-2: 1.09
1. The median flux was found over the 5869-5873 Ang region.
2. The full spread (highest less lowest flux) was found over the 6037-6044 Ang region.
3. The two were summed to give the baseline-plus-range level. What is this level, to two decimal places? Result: 1.40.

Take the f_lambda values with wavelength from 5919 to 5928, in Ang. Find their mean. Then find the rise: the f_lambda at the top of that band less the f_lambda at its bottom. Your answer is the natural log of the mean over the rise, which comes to 3.0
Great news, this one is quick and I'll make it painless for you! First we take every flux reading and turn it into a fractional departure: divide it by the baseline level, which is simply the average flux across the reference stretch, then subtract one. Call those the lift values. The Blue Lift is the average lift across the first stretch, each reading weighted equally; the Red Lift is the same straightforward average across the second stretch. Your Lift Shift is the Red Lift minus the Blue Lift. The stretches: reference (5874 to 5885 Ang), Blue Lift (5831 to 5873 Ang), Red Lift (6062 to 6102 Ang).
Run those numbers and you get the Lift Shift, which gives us -0.02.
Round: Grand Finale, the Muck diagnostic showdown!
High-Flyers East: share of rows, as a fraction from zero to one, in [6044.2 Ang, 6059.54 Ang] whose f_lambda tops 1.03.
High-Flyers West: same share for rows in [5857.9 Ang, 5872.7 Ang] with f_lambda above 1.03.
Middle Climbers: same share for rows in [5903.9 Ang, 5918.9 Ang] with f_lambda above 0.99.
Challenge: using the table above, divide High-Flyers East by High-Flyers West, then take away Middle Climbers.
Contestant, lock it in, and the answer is 0.6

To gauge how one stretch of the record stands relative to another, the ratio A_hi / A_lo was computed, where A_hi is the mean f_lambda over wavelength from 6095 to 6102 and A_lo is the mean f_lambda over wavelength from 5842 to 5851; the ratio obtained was 0.96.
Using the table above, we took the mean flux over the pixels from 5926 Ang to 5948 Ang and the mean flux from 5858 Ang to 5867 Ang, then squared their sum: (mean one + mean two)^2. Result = 4.8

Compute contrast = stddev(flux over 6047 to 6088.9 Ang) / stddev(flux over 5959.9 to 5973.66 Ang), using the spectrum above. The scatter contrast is 1.8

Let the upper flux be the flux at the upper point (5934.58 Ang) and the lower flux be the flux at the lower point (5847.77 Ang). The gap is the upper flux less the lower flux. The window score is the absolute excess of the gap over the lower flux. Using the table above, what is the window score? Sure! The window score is 1.17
